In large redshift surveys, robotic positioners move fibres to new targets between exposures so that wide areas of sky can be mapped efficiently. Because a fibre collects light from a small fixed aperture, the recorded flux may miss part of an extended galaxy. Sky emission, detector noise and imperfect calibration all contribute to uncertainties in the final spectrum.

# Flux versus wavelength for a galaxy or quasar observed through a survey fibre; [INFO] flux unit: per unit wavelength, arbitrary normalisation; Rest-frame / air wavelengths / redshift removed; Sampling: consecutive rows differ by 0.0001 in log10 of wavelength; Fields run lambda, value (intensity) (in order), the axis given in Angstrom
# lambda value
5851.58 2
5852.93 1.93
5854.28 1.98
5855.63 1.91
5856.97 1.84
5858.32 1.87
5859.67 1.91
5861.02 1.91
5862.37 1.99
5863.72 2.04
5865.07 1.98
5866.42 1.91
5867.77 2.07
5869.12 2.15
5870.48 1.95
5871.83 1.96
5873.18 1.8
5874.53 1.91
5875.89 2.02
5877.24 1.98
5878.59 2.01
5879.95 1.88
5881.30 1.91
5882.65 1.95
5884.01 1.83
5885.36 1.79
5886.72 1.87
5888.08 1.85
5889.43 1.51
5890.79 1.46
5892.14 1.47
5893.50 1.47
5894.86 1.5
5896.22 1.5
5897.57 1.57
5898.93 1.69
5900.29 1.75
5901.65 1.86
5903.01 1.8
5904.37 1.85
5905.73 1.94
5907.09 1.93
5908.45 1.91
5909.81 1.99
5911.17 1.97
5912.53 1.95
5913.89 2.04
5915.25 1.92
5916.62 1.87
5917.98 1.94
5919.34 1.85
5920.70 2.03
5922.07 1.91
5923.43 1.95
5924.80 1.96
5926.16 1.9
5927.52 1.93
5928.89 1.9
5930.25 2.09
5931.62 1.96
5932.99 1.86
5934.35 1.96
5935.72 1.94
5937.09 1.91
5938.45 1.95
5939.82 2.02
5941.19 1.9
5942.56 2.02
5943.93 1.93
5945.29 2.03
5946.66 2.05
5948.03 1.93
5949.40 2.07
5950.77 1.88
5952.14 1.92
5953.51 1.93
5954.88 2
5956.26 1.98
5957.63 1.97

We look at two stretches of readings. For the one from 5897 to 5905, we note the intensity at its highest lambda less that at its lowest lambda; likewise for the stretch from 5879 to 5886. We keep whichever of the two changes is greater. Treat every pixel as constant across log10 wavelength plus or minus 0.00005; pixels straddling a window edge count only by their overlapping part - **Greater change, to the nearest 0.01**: 0.28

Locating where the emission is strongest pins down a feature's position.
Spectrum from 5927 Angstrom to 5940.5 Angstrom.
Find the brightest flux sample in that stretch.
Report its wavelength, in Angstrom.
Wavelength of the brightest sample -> 5930.25 Angstrom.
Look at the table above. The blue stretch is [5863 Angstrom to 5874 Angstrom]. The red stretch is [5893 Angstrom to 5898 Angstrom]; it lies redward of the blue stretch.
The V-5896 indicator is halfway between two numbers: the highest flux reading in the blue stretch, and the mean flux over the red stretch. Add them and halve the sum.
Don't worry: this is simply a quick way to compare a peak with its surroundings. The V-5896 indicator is 1.83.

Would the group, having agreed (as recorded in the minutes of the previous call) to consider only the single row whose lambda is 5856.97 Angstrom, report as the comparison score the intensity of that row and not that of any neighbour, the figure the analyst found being 1.84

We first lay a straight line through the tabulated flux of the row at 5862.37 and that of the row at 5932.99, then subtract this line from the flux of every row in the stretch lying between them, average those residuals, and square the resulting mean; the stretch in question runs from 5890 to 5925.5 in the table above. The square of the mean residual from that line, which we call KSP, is 0.009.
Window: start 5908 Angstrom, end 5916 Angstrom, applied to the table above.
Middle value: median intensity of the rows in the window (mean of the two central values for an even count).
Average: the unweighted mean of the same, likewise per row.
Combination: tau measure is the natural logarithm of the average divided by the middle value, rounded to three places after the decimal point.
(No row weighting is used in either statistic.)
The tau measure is 0.002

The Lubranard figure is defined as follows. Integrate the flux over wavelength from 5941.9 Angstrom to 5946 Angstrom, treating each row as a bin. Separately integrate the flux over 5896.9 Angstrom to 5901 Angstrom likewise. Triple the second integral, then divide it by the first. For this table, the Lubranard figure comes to 2.5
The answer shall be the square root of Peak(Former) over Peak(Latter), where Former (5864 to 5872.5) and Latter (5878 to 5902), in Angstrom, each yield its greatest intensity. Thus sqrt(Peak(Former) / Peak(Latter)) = 1.034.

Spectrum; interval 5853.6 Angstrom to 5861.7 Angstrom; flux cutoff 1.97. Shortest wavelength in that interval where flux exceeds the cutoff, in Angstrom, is 5854.28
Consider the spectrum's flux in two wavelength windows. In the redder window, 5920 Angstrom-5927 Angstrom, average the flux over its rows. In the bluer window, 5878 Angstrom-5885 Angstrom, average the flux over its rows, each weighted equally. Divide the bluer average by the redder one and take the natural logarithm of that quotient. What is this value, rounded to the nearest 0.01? -0.02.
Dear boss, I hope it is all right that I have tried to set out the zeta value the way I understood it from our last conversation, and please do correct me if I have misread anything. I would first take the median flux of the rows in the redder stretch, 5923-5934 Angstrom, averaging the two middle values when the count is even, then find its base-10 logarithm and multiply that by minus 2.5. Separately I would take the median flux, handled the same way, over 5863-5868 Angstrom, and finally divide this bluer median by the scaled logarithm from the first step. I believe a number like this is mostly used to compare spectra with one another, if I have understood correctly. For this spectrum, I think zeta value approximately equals -2.79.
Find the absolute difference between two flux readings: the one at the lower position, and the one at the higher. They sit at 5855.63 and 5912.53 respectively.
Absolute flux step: 0.04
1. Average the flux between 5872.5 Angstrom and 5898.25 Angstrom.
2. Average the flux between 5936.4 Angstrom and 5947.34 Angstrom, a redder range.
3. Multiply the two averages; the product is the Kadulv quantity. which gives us 3.46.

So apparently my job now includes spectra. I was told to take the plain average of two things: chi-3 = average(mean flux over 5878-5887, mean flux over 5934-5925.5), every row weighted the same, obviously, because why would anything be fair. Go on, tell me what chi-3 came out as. 1.92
